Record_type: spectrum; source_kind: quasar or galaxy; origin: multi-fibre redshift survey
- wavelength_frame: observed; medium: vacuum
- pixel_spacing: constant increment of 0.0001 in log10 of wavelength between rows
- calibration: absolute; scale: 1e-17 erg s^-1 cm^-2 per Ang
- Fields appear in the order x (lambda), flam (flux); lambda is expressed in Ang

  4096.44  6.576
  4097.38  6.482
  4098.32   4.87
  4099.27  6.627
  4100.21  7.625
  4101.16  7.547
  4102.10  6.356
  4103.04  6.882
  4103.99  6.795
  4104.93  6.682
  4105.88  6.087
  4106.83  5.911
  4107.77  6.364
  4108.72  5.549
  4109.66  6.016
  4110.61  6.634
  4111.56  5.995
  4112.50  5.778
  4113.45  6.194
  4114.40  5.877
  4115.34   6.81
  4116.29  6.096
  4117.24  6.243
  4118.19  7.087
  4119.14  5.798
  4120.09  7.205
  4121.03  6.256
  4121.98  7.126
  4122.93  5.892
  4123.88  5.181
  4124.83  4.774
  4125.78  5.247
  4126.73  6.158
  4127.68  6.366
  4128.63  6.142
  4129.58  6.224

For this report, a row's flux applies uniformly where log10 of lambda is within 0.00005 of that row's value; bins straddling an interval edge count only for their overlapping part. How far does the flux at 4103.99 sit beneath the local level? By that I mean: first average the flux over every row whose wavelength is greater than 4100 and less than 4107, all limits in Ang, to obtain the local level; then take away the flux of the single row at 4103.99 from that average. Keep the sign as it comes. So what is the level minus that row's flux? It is -0.1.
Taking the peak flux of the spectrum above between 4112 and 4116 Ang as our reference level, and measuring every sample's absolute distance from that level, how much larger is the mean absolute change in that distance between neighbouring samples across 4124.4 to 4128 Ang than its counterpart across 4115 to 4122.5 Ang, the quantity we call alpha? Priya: 0.12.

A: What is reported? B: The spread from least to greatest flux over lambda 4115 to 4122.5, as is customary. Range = 1.4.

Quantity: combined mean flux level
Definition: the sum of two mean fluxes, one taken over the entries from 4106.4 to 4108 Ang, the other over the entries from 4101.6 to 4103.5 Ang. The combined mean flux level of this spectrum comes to 12.8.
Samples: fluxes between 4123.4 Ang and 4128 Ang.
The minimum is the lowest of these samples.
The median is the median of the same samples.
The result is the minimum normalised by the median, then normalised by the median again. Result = 0.173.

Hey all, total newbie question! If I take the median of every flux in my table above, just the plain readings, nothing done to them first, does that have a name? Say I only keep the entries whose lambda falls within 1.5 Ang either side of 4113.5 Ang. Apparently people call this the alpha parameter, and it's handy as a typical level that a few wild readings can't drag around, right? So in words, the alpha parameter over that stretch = 5.88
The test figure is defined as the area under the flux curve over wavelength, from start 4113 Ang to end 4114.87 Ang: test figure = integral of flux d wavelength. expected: 11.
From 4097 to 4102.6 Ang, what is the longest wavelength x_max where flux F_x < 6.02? 4098.32 Ang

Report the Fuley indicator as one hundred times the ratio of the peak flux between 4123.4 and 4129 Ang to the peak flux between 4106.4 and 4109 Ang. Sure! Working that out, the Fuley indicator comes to 100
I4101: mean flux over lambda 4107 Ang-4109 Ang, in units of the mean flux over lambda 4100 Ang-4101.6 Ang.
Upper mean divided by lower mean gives 0.79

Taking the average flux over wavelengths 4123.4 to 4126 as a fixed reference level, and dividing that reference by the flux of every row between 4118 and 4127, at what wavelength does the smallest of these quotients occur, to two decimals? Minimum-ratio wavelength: 4120.09 Ang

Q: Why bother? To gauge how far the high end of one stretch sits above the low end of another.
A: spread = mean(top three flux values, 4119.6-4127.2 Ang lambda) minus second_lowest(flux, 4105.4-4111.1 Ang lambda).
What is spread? 1.0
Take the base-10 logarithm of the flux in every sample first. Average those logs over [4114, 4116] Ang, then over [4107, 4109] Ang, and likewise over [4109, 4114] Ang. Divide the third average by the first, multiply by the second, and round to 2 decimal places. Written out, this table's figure 0.76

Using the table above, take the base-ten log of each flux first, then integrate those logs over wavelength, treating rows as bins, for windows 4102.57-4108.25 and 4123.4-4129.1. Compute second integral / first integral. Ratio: 0.93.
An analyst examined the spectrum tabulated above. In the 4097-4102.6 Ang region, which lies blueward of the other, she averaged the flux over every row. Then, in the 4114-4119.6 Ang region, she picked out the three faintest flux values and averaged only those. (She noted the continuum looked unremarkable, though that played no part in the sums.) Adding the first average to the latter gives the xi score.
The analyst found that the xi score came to 12.5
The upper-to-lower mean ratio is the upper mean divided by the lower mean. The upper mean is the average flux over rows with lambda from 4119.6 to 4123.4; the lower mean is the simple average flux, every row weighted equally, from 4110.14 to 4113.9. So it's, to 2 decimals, 1.08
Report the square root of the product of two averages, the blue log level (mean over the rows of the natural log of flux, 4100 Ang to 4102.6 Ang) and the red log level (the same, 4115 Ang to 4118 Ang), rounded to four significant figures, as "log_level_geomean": 1.909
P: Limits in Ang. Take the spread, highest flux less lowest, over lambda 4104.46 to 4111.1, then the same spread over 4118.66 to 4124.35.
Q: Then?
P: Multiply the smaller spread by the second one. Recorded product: 2.3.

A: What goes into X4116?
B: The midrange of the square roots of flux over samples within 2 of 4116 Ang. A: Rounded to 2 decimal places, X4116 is 2.52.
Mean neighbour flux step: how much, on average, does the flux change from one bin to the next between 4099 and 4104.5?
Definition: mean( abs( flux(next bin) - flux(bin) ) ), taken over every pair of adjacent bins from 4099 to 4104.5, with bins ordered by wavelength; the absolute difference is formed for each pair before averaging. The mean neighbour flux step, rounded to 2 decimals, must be 0.58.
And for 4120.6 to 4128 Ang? 0.69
